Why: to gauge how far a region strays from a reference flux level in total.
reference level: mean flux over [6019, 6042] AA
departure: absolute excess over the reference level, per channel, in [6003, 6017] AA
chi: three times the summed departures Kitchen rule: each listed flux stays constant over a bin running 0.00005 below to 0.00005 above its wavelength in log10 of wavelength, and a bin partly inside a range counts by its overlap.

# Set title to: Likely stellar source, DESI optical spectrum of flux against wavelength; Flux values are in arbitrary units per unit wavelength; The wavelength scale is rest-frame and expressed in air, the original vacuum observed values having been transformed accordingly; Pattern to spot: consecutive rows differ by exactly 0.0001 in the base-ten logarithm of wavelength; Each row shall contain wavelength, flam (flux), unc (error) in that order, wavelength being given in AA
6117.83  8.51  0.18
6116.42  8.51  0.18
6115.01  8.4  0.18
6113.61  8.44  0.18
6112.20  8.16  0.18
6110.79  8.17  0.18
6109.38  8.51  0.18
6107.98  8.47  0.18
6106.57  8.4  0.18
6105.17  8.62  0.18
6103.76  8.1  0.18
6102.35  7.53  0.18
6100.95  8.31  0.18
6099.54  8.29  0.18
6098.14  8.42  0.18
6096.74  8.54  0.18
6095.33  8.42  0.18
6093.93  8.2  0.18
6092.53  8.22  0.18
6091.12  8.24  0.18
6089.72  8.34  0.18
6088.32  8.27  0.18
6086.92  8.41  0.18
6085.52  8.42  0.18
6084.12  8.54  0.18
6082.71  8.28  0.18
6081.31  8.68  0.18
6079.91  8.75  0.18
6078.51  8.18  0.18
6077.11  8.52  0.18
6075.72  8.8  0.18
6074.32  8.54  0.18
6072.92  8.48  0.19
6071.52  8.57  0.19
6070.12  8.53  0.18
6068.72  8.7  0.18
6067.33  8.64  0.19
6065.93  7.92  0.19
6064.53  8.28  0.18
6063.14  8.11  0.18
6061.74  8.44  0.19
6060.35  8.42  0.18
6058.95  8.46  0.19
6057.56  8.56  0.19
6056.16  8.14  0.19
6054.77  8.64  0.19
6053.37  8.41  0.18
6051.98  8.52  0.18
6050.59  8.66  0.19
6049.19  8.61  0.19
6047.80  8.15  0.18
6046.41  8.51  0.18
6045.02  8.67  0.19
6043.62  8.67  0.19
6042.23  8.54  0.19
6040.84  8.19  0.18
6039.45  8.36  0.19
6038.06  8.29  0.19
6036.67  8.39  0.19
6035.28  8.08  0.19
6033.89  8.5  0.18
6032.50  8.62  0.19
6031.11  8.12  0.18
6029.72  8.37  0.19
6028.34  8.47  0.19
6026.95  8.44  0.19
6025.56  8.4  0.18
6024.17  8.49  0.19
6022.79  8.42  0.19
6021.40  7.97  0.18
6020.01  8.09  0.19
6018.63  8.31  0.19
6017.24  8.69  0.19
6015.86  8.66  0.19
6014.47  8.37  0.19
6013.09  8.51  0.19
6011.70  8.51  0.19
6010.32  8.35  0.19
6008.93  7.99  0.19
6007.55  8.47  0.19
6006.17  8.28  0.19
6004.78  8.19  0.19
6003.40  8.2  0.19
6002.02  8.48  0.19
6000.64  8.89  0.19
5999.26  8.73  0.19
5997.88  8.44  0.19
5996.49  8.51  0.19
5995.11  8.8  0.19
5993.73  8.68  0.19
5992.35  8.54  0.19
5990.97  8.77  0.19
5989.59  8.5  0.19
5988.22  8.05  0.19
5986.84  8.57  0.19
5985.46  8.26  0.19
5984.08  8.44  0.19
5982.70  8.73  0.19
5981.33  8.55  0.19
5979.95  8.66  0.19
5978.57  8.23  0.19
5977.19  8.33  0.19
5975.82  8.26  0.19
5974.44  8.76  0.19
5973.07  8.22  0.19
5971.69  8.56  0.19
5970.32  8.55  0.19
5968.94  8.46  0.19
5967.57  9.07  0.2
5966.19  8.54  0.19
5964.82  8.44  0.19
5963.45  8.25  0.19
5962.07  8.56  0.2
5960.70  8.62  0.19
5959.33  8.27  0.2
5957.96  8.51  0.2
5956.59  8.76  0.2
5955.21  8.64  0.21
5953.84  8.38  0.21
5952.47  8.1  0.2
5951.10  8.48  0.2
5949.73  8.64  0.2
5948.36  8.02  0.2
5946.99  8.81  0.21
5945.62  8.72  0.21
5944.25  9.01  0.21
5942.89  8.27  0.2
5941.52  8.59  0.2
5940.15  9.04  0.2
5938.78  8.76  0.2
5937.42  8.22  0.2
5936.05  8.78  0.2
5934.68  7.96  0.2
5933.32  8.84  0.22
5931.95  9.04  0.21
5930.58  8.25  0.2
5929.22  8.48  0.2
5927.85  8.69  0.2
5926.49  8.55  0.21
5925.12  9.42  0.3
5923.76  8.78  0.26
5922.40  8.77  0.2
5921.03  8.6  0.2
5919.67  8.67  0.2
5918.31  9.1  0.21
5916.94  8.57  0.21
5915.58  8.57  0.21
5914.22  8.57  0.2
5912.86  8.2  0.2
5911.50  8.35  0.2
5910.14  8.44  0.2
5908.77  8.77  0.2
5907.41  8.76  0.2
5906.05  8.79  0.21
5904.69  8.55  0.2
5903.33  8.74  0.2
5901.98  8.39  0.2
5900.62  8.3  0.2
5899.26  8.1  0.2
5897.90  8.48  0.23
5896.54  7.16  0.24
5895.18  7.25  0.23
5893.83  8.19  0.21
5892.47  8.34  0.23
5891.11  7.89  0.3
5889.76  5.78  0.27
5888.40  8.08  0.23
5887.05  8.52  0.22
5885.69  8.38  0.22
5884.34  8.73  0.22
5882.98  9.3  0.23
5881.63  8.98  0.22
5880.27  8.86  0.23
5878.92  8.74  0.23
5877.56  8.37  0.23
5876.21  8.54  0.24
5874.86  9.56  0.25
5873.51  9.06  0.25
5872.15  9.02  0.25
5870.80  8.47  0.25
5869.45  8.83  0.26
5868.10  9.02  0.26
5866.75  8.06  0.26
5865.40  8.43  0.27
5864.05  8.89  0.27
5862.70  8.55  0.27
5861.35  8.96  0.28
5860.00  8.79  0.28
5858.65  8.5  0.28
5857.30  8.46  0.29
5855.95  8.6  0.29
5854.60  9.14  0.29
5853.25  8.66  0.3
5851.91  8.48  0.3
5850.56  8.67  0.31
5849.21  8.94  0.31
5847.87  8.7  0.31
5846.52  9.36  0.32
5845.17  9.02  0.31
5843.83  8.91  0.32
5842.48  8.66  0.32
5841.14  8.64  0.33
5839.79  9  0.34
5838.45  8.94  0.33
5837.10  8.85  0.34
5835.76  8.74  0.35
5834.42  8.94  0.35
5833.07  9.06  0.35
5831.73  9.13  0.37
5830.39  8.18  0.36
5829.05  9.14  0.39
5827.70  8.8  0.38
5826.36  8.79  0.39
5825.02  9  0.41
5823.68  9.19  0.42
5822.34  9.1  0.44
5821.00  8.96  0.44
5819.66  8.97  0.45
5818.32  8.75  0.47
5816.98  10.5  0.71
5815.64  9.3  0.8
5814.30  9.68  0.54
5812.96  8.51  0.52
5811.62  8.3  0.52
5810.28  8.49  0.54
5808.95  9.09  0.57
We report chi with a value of 5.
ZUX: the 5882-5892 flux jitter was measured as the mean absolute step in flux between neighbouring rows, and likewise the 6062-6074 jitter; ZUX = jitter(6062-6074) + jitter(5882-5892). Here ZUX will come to 1.2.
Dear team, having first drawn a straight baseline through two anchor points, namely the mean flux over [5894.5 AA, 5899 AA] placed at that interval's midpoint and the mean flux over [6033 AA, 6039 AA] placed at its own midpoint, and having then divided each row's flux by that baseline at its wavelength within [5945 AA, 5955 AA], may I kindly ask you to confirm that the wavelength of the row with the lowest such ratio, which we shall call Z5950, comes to 5948.36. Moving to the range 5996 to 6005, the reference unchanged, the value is 6004.78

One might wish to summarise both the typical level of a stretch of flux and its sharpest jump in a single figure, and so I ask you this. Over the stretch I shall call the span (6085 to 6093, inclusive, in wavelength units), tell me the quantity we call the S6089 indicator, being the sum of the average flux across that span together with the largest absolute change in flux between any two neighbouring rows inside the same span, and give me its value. 8.5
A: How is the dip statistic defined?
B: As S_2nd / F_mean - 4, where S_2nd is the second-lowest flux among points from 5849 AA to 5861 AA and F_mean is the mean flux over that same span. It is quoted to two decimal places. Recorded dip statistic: -3.02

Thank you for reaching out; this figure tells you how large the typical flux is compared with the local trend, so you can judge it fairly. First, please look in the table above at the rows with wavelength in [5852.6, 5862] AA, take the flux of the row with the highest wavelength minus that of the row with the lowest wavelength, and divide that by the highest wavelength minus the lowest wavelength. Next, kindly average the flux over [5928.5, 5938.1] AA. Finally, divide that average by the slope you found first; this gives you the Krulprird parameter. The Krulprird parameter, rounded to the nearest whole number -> 230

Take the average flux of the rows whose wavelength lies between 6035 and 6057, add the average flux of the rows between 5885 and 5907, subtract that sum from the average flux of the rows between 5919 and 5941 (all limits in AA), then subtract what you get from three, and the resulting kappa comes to 10.8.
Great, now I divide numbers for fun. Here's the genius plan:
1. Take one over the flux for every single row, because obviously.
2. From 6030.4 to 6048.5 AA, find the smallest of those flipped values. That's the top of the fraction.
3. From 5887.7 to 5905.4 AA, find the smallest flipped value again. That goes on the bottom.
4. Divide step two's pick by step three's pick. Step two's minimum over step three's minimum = 1.01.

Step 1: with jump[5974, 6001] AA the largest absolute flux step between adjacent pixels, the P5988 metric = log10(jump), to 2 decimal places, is -0.28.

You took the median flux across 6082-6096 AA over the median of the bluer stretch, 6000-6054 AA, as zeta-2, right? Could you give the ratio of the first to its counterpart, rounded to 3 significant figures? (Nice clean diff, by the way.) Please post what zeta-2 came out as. 0.987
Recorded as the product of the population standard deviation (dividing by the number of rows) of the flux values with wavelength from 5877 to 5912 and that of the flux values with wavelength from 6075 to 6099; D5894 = 0.13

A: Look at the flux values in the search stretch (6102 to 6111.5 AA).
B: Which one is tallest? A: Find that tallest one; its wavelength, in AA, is 6105.17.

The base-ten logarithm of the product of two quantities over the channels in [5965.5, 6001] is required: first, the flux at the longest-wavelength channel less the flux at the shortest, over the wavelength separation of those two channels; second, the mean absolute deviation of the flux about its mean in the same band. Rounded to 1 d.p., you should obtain -2.8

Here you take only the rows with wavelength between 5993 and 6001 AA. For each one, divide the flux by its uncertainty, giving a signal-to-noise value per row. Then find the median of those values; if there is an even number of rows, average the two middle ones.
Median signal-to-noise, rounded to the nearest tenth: 45.8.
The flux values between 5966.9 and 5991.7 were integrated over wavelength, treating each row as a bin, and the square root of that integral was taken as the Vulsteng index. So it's 14.5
